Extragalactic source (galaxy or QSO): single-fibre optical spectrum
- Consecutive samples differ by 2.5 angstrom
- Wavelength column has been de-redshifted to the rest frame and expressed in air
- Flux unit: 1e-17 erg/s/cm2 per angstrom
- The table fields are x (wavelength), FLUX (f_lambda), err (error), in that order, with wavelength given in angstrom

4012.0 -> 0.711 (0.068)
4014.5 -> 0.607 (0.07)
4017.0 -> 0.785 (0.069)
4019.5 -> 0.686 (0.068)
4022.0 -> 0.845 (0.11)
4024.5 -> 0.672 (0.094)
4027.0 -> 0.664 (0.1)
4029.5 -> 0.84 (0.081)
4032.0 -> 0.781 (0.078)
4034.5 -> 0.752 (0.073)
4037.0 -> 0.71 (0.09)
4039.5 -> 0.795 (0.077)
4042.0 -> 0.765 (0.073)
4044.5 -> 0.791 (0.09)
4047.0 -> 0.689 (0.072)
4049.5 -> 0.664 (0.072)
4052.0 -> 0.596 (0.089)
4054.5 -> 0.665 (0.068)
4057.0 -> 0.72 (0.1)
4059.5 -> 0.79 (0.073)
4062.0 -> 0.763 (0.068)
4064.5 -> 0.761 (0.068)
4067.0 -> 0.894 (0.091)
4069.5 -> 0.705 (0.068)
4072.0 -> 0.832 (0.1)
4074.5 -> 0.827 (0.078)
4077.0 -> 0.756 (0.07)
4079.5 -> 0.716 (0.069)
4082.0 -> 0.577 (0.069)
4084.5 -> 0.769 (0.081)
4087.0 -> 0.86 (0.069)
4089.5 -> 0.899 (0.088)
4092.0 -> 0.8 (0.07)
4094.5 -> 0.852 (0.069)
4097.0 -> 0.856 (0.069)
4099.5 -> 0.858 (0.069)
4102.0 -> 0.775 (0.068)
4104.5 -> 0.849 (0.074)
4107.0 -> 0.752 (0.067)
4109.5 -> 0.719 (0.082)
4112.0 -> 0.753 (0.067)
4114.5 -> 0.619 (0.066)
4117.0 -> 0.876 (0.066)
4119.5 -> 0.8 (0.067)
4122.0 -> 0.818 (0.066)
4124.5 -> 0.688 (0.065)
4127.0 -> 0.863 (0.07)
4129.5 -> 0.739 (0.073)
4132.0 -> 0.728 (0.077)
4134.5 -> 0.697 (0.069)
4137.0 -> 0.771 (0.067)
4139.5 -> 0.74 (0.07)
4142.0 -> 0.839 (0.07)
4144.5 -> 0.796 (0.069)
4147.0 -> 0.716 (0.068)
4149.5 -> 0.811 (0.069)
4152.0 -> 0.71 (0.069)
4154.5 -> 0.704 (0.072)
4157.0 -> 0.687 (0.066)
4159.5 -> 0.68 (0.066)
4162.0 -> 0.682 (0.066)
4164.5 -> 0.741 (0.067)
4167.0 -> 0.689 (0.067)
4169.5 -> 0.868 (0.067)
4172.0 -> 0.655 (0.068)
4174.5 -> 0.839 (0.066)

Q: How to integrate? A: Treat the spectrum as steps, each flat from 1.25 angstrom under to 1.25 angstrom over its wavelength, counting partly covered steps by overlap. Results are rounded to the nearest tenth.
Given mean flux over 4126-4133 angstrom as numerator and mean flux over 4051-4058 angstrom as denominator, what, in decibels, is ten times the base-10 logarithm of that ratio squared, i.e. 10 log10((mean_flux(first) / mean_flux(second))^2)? 1.4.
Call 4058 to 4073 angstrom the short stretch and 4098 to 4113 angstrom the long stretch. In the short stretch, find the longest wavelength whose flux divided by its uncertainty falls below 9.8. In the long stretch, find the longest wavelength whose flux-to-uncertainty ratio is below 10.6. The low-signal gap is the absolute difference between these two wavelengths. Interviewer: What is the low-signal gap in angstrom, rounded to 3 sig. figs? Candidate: 37.5 angstrom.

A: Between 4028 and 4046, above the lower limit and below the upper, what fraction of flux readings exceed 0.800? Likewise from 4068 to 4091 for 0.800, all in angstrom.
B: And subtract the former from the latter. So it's 0.30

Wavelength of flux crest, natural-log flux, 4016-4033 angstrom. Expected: 4022.0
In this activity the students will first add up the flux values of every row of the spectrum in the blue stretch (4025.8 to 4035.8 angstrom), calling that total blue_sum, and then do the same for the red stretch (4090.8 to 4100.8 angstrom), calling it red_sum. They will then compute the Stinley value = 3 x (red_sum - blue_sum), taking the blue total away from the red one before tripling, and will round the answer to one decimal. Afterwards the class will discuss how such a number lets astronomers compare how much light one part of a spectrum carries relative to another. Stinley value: 1.0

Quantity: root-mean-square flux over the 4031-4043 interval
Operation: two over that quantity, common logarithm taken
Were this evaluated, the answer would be 0.420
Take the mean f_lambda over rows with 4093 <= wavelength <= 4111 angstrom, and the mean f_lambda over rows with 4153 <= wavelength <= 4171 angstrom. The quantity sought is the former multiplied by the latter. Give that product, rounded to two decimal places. 0.58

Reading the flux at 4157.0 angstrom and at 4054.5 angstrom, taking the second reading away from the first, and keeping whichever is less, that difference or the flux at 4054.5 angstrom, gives 0.022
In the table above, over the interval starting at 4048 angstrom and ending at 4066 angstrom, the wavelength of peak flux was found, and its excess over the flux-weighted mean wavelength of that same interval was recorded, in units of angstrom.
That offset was 2.1 angstrom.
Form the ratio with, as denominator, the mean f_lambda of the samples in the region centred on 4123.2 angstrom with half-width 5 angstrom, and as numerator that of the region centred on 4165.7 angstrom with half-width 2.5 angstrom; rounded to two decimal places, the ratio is 0.90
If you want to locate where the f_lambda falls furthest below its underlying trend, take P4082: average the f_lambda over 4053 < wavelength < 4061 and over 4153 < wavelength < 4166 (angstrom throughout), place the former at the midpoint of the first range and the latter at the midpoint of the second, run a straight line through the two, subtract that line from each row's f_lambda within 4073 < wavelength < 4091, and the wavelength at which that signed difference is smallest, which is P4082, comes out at 4082.0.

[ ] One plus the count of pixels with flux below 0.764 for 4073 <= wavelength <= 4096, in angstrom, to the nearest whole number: 4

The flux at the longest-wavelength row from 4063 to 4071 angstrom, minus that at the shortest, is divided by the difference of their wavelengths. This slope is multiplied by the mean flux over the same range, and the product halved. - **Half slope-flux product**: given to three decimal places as -0.004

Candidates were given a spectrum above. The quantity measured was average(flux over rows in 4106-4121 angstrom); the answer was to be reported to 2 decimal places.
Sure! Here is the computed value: 0.75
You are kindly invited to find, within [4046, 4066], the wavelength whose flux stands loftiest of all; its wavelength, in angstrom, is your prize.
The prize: 4059.5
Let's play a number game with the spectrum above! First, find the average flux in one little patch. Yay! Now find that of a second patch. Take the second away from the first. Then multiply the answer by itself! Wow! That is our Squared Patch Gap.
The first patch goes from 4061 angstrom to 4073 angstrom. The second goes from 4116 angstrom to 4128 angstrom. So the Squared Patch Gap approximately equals 0.000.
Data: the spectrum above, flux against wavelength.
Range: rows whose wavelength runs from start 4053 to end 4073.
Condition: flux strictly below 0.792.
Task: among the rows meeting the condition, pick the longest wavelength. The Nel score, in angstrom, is 4069.5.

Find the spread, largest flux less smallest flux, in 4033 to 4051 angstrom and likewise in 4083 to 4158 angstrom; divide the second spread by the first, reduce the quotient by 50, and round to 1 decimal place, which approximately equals -47.9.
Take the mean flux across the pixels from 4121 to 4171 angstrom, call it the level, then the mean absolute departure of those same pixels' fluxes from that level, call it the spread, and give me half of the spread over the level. 0.035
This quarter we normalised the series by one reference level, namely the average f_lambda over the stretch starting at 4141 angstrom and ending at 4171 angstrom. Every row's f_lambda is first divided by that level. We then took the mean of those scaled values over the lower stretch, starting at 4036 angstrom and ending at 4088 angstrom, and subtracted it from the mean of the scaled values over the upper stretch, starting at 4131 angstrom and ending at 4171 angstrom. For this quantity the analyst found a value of -0.01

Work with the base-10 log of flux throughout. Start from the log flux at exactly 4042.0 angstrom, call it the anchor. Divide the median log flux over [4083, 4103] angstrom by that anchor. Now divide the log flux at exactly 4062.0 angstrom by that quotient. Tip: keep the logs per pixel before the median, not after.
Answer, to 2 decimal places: -0.20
